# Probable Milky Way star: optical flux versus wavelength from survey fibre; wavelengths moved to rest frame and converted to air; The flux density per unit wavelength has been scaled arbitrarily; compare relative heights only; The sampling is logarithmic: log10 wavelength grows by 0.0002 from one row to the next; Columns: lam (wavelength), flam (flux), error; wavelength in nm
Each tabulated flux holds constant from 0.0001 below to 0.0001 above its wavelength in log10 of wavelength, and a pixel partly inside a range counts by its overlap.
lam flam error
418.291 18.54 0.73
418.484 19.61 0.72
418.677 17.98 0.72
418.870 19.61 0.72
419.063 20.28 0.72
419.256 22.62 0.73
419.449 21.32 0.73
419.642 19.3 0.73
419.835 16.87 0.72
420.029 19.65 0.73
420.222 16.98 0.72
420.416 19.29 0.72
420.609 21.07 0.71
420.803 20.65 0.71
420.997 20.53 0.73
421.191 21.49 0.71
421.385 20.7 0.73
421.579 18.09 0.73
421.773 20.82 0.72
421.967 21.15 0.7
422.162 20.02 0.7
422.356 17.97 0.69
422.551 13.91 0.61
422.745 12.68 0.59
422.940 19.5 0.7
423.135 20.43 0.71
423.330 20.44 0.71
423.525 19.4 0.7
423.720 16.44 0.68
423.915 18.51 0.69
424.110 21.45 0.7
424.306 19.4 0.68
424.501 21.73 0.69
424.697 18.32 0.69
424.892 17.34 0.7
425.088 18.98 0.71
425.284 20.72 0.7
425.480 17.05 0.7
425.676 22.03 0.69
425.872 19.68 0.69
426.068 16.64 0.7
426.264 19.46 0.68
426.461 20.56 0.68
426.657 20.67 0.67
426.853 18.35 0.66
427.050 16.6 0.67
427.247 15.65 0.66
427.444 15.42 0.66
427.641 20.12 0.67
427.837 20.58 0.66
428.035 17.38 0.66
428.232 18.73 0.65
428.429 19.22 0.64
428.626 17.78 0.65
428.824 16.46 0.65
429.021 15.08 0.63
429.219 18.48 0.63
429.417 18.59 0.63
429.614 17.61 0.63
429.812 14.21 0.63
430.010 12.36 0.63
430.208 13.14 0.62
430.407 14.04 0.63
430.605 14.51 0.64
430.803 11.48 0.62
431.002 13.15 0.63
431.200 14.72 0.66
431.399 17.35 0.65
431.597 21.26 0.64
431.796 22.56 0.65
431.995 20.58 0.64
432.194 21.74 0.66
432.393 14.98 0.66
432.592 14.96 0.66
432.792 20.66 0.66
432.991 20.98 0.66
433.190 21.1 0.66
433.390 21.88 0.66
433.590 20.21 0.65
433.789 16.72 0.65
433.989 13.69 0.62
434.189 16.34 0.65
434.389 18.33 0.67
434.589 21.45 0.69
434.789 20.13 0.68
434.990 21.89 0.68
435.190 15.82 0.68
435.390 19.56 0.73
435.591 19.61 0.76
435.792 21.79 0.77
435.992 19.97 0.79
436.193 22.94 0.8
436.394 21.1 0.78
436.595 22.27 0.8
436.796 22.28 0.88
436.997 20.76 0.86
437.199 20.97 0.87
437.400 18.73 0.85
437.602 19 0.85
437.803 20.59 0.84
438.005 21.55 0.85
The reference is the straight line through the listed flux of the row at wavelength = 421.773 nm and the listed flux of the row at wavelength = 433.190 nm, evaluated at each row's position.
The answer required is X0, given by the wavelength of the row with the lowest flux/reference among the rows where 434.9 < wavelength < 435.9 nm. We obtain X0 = 435.190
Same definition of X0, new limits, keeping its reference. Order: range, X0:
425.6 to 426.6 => 426.068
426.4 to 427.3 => 427.247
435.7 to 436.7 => 435.992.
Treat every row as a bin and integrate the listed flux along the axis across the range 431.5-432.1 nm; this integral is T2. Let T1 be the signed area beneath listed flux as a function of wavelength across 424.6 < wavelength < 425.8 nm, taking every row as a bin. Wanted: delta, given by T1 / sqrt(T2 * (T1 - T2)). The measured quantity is 2.02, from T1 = 22.9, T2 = 12.9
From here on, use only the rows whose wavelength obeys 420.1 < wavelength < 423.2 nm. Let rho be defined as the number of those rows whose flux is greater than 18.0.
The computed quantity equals 12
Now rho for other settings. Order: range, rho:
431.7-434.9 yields 11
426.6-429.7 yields 8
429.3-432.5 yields 5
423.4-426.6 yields 12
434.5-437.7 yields 15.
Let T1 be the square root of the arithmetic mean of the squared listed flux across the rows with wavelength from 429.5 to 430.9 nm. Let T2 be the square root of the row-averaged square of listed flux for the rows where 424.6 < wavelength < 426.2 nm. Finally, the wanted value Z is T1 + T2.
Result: 33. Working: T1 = 14.0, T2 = 18.9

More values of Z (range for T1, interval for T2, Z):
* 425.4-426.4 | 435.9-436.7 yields 41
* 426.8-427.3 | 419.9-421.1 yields 37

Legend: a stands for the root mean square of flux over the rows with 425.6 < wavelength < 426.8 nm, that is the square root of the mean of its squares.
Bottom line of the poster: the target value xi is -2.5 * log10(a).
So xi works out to -3.25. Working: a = 19.9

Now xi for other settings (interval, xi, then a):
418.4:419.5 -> -3.27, 20.3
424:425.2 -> -3.23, 19.6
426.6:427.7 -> -3.13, 17.9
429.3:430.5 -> -2.95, 15.2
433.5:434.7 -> -3.14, 18.0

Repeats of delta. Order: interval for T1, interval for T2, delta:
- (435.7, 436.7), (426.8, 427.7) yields 2.20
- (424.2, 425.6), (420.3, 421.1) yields 2.05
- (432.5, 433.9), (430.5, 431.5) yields 2.00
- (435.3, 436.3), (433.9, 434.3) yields 2.20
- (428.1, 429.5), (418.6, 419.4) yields 2.10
